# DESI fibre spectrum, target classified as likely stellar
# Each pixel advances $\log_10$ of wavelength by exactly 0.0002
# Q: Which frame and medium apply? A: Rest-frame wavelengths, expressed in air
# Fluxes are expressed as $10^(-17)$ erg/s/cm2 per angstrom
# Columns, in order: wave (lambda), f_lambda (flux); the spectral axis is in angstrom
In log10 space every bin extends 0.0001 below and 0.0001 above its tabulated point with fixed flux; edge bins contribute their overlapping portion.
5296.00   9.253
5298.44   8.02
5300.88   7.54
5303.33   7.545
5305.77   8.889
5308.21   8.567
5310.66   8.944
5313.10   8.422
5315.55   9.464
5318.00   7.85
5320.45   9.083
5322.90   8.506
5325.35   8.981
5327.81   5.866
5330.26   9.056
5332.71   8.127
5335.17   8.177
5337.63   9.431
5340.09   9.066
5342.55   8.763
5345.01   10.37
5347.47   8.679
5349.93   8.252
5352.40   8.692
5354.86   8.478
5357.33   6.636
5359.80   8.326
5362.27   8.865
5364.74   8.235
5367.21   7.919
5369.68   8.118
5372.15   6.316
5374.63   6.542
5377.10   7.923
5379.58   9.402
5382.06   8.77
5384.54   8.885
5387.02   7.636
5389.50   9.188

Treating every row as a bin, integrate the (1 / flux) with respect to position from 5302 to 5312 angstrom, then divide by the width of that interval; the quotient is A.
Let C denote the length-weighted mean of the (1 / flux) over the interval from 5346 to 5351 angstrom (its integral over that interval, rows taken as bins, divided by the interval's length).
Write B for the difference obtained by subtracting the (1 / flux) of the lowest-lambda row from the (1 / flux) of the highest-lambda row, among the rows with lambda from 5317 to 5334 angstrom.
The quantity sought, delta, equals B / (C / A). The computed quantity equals -0.004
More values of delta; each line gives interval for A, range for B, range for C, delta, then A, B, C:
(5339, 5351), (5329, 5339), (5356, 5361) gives -0.004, 0.111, -0.004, 0.135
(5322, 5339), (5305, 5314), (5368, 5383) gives 0.006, 0.123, 0.006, 0.130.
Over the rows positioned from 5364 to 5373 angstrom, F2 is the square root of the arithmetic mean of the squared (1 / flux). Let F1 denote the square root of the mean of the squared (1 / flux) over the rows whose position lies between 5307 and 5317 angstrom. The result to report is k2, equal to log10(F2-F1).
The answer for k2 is -1.70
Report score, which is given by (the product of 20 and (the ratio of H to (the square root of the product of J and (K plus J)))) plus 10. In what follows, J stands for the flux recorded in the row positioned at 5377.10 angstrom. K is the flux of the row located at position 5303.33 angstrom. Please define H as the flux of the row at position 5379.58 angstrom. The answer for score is 27.0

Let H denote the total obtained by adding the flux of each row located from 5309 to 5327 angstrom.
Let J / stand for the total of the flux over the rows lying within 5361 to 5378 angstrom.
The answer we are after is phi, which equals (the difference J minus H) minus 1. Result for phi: -8.3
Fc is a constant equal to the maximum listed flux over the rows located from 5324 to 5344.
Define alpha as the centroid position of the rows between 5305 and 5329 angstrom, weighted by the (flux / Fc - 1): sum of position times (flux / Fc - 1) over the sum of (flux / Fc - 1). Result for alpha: 5320.1 angstrom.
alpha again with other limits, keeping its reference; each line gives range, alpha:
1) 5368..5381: 5373.5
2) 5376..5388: 5382.7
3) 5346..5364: 5355.3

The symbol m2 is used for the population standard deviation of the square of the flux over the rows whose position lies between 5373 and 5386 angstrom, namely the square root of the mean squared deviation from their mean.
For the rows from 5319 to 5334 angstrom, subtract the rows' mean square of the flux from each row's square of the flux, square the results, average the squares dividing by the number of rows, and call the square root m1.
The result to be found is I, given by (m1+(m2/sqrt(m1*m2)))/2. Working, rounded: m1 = 16.8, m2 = 15.9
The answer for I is 8.9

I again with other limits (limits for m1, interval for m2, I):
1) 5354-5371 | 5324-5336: 5.7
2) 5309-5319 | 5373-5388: 5.8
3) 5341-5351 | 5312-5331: 8.1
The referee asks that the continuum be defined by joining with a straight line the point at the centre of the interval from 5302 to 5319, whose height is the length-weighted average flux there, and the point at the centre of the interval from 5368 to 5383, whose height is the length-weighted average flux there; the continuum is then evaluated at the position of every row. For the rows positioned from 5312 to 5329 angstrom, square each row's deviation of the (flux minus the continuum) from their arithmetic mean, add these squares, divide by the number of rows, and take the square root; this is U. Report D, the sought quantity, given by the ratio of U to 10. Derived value 0.108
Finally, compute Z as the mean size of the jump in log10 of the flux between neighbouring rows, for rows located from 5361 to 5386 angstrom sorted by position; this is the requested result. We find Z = 0.042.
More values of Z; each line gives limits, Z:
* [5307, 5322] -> 0.048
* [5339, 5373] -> 0.048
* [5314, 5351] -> 0.063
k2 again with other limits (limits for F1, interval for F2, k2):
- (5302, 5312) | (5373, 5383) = -2.13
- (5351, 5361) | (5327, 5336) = -2.17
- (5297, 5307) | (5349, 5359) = -2.93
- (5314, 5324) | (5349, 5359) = -1.94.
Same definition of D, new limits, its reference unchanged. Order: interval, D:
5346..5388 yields 0.085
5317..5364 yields 0.096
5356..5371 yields 0.070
